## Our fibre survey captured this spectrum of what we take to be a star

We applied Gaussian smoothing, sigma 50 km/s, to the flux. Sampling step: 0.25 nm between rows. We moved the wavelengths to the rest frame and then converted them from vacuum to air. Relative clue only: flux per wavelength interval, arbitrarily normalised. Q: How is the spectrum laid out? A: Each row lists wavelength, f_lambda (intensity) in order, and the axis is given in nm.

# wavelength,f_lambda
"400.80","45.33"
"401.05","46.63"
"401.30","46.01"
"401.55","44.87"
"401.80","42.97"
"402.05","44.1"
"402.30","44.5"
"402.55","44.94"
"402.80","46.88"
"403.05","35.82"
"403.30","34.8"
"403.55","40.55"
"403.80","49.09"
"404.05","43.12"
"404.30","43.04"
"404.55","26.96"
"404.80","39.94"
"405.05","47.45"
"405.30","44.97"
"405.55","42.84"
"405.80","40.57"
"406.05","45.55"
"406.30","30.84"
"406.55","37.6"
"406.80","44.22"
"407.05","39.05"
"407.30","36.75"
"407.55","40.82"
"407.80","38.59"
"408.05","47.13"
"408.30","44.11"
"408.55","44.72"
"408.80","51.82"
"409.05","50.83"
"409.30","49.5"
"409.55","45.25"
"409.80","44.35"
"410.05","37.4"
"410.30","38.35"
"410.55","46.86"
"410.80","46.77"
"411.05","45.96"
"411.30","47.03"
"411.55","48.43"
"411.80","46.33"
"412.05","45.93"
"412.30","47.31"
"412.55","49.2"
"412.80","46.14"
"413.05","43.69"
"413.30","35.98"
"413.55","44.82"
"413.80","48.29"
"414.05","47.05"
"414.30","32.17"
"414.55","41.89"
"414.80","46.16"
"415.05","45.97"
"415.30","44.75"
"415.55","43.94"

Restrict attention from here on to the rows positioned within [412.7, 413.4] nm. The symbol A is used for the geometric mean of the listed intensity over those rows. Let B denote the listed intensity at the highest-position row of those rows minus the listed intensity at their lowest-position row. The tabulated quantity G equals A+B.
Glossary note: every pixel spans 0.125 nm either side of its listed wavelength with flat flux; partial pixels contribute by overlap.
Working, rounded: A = 41.7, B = -10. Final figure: 32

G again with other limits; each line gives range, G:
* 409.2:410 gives 41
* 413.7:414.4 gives 26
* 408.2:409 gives 54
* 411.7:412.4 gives 47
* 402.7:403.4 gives 27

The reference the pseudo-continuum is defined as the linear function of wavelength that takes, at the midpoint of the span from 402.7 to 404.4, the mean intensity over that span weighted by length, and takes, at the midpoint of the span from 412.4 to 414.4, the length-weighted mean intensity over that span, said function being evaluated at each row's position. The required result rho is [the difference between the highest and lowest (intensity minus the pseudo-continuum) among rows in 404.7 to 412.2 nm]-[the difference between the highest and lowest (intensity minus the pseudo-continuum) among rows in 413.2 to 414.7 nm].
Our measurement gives 4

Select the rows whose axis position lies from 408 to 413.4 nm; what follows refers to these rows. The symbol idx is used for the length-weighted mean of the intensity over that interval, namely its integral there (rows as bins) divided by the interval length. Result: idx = 45.6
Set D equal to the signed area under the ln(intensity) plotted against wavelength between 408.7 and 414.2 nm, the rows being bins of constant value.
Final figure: 21.0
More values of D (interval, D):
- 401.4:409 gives 28.4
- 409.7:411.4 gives 6.4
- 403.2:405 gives 6.6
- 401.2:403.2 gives 7.5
